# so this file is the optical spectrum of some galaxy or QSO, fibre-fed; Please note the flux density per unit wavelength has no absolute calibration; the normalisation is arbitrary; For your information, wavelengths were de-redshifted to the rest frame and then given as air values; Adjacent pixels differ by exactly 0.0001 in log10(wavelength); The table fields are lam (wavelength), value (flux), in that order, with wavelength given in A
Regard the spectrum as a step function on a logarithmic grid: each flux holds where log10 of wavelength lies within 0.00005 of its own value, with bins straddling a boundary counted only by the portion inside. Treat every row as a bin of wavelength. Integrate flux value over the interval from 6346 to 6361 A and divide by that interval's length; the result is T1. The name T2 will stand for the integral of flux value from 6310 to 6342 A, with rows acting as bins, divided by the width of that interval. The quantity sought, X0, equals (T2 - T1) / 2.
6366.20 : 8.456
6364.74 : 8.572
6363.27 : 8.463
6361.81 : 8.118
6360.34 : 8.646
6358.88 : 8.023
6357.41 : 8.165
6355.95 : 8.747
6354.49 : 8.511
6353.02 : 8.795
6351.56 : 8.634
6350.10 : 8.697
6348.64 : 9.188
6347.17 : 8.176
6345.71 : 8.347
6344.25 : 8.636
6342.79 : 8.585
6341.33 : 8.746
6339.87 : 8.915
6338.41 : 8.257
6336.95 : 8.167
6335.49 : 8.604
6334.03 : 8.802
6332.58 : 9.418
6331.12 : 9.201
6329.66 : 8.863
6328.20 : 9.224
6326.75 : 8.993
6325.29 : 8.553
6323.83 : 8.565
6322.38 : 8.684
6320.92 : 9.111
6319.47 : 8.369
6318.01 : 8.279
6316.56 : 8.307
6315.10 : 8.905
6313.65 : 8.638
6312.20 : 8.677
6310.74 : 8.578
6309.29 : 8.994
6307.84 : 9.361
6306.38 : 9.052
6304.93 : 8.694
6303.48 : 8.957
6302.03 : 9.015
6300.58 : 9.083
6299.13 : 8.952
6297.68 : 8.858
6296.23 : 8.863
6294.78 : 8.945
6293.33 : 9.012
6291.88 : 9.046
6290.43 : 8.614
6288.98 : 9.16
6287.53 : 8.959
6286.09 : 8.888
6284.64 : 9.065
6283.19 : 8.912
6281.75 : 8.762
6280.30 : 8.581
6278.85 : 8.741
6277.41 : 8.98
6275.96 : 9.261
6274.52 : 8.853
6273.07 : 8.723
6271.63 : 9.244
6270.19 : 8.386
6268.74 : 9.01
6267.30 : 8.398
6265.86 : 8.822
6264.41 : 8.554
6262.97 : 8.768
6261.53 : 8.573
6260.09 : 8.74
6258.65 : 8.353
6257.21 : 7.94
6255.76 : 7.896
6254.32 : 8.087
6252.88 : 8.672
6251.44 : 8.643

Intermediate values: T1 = 8.6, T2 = 8.72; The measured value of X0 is 0.09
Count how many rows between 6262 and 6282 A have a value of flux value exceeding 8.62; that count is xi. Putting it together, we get 10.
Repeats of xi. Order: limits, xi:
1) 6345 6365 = 6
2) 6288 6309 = 13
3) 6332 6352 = 8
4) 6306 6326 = 8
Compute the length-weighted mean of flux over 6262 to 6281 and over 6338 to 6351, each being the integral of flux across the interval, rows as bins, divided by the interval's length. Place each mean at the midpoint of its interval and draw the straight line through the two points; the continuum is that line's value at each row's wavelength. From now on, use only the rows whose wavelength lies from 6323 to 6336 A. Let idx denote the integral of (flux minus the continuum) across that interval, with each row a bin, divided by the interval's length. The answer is 0.26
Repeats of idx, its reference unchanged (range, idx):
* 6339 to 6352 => 0.03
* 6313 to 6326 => -0.08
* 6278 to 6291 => 0.10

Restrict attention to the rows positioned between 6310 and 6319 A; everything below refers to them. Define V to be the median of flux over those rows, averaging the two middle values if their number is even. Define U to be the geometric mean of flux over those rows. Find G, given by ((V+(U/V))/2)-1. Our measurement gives 3.80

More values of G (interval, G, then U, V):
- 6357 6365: 3.66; 8.33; 8.3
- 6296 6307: 3.98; 8.93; 9.0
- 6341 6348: 3.79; 8.50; 8.6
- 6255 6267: 3.78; 8.45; 8.6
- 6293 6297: 3.97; 8.94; 8.9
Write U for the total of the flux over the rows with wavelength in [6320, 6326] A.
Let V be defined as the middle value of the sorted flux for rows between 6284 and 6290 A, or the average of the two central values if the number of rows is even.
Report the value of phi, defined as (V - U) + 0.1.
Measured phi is -25.8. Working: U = 34.9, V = 9.0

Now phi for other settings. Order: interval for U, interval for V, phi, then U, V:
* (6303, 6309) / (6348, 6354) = -27.2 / 36.1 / 8.7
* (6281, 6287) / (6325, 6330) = -26.6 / 35.6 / 8.9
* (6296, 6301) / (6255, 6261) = -27.5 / 35.8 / 8.1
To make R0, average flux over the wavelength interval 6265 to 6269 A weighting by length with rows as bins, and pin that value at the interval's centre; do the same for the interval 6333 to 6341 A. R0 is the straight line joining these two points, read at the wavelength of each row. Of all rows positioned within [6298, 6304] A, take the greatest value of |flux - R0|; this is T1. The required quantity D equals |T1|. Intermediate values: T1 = 0.43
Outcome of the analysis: 0.43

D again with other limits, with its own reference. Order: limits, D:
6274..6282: 0.57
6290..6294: 0.38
